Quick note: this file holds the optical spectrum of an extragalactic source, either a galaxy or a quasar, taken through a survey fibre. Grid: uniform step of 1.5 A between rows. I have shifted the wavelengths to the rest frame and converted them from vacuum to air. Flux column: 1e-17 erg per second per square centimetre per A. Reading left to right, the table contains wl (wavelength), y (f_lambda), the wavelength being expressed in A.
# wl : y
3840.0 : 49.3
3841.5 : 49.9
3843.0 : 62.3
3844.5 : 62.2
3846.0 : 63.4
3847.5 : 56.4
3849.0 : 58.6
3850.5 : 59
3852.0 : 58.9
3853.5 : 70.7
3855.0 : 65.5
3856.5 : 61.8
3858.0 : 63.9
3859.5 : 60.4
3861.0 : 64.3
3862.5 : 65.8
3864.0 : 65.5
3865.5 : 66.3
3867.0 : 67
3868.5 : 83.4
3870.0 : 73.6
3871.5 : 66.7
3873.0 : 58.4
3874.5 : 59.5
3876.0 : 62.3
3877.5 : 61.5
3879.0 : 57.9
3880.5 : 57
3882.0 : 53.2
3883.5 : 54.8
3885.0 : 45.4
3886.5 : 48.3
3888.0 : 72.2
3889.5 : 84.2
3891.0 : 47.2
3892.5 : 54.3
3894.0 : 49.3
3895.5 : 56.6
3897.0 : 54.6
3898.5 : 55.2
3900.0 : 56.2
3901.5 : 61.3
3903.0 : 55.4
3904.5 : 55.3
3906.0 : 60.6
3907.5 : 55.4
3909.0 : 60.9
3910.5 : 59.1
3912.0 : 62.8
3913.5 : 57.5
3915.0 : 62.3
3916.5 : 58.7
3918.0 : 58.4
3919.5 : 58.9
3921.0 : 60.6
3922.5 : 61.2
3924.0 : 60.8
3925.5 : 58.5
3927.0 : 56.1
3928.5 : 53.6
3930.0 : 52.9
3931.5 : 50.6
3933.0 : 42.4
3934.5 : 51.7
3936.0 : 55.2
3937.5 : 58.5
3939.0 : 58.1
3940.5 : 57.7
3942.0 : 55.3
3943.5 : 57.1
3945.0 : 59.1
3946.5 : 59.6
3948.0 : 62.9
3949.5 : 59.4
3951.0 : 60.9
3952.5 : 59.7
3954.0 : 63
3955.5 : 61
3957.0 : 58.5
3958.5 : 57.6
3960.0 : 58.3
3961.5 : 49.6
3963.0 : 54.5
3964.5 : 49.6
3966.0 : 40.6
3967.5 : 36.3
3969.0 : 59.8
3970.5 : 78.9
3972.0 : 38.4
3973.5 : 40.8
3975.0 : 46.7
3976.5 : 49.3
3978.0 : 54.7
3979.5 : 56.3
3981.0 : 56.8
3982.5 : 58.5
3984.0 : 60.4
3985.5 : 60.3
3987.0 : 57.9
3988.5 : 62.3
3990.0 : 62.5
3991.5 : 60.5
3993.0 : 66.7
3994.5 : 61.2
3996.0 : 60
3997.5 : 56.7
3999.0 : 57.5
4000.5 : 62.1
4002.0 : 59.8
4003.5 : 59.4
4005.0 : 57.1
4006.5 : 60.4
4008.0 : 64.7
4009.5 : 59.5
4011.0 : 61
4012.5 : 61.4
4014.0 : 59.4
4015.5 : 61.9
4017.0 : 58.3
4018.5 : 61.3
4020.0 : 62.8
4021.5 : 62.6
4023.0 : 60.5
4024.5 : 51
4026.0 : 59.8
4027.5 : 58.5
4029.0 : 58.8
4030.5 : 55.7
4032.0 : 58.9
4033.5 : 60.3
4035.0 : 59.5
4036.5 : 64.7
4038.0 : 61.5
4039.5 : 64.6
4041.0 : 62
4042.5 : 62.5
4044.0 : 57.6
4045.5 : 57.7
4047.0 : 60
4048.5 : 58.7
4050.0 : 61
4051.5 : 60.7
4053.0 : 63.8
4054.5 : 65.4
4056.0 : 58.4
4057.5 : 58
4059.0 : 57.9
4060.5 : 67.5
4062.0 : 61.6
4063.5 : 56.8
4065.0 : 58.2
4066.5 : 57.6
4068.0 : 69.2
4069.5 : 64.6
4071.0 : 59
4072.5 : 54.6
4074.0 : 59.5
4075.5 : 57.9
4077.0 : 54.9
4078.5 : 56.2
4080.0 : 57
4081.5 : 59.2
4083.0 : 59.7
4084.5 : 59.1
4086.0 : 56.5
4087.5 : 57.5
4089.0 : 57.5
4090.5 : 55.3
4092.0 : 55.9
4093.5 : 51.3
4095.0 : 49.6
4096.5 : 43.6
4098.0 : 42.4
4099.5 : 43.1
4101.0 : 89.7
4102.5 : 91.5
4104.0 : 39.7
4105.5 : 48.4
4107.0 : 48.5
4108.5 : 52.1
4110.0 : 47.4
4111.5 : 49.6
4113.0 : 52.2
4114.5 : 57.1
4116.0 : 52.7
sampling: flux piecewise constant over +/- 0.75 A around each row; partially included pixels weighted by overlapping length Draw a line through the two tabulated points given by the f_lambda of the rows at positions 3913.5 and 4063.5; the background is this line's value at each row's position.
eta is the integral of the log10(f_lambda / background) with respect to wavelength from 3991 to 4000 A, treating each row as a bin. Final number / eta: 0.22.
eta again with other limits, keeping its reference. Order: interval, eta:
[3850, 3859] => 0.35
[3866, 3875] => 0.63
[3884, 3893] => -0.04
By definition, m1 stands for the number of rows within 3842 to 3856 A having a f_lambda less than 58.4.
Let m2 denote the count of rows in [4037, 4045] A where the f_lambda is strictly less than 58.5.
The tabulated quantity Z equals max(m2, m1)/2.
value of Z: 0.50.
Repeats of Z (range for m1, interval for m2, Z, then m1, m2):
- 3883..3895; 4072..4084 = 3.00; 6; 5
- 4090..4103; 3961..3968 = 3.50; 7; 5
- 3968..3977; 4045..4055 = 2.00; 4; 1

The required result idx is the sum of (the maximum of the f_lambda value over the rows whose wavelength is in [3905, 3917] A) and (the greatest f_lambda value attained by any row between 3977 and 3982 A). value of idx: 119.6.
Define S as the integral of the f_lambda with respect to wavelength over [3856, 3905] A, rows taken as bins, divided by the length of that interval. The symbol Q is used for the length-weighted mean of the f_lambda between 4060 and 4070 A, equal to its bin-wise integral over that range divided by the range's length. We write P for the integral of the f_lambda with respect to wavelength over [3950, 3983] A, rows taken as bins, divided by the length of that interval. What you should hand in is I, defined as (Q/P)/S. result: 0.0189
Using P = 54.1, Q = 62.0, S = 60.6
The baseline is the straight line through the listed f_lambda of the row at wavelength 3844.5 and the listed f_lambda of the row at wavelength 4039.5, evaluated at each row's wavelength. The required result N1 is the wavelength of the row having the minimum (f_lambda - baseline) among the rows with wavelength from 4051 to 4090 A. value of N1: 4072.5 A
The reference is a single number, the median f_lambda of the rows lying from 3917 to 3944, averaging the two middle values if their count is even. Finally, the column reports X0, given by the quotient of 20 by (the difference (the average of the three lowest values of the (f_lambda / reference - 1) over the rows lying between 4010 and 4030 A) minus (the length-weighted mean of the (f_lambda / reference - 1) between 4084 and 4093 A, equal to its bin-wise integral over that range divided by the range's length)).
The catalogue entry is -1406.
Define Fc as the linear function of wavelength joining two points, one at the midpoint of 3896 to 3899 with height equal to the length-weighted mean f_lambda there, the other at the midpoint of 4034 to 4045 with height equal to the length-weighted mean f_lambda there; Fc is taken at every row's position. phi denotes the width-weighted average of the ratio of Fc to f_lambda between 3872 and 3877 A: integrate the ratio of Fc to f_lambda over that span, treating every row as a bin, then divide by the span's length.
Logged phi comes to 0.89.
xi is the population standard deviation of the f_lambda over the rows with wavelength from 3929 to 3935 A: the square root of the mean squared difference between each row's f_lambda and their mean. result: 4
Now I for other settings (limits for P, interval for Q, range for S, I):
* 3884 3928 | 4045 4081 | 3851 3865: 0.0161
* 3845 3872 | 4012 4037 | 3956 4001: 0.0165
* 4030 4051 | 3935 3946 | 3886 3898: 0.0162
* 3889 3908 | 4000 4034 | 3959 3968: 0.0215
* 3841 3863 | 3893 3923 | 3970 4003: 0.0164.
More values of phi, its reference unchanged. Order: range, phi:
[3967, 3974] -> 1.24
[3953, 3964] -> 1.01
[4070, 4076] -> 1.09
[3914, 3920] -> 0.94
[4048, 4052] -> 1.03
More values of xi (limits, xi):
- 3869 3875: 6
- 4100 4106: 23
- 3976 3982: 3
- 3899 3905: 2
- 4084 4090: 1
